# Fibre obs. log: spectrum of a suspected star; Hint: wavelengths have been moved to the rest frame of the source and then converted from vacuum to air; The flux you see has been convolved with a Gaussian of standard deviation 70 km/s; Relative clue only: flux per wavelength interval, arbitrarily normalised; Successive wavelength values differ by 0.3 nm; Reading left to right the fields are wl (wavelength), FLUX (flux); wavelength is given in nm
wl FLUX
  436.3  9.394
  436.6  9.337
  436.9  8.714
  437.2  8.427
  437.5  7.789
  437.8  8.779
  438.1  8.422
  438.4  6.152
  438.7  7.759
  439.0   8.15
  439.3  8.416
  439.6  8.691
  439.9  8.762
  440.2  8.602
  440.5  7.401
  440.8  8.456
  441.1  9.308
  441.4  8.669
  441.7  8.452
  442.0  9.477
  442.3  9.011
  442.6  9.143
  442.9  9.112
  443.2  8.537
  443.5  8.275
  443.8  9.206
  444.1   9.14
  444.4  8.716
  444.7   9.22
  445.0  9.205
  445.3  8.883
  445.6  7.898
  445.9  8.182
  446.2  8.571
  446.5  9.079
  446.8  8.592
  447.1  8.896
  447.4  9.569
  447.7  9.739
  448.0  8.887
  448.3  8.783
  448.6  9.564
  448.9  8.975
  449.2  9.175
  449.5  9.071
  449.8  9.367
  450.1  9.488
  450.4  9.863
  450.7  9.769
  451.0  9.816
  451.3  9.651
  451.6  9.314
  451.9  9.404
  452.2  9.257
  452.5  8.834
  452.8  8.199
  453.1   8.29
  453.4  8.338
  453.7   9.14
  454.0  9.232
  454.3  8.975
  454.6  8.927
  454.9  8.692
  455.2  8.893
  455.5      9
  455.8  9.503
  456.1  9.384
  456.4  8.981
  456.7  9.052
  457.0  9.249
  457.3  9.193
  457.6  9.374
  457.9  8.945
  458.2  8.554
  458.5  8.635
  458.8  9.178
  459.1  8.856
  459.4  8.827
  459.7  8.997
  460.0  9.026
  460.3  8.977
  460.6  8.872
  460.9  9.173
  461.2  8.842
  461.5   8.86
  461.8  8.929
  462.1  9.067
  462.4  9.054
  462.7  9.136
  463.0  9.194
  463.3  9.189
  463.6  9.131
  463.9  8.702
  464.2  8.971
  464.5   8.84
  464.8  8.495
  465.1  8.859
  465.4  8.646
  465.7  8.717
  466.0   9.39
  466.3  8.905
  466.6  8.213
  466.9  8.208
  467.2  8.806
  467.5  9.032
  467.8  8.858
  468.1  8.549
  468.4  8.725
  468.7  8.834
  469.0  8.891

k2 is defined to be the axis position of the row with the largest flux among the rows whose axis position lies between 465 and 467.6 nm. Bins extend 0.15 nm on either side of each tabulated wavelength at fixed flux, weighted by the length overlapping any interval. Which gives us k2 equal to 466.0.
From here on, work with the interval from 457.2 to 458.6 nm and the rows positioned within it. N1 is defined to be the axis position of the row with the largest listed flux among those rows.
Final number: 457.6 nm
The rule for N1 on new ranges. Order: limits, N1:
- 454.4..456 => 455.8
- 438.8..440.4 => 439.9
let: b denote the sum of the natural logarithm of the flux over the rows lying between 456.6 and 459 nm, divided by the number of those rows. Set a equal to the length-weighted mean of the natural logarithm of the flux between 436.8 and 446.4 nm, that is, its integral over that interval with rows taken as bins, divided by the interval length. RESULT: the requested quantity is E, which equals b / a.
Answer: 1.03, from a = 2.143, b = 2.20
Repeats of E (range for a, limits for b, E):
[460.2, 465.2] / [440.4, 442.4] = 0.98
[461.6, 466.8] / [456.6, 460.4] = 1.00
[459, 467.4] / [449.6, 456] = 1.01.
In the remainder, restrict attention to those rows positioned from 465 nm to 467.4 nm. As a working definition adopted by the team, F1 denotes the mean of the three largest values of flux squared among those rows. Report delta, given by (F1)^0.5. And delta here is 9.05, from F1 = 82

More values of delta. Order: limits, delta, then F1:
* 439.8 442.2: 9.19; 84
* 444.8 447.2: 9.06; 82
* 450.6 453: 9.75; 95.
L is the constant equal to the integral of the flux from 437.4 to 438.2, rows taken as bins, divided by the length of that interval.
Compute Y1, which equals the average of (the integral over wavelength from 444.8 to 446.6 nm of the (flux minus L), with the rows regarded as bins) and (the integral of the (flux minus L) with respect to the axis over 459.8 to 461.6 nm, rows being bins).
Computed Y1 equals 0.8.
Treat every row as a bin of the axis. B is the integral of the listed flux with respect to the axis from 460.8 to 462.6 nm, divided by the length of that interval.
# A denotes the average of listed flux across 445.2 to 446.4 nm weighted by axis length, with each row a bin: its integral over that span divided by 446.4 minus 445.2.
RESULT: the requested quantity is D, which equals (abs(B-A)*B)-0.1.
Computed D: 5.2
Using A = 8.4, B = 9.0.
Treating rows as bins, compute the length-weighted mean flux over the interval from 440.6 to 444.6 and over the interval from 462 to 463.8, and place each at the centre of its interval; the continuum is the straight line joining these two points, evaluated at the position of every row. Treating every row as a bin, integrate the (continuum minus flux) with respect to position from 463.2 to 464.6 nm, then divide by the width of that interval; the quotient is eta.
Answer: 0.17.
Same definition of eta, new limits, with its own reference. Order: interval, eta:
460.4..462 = 0.16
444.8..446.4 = 0.32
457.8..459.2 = 0.24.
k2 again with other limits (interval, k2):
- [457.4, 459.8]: 457.6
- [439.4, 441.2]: 441.1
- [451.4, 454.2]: 451.9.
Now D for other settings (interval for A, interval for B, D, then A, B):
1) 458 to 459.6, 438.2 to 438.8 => 12.6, 8.8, 7.0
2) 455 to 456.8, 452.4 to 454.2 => 3.8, 9.1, 8.7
